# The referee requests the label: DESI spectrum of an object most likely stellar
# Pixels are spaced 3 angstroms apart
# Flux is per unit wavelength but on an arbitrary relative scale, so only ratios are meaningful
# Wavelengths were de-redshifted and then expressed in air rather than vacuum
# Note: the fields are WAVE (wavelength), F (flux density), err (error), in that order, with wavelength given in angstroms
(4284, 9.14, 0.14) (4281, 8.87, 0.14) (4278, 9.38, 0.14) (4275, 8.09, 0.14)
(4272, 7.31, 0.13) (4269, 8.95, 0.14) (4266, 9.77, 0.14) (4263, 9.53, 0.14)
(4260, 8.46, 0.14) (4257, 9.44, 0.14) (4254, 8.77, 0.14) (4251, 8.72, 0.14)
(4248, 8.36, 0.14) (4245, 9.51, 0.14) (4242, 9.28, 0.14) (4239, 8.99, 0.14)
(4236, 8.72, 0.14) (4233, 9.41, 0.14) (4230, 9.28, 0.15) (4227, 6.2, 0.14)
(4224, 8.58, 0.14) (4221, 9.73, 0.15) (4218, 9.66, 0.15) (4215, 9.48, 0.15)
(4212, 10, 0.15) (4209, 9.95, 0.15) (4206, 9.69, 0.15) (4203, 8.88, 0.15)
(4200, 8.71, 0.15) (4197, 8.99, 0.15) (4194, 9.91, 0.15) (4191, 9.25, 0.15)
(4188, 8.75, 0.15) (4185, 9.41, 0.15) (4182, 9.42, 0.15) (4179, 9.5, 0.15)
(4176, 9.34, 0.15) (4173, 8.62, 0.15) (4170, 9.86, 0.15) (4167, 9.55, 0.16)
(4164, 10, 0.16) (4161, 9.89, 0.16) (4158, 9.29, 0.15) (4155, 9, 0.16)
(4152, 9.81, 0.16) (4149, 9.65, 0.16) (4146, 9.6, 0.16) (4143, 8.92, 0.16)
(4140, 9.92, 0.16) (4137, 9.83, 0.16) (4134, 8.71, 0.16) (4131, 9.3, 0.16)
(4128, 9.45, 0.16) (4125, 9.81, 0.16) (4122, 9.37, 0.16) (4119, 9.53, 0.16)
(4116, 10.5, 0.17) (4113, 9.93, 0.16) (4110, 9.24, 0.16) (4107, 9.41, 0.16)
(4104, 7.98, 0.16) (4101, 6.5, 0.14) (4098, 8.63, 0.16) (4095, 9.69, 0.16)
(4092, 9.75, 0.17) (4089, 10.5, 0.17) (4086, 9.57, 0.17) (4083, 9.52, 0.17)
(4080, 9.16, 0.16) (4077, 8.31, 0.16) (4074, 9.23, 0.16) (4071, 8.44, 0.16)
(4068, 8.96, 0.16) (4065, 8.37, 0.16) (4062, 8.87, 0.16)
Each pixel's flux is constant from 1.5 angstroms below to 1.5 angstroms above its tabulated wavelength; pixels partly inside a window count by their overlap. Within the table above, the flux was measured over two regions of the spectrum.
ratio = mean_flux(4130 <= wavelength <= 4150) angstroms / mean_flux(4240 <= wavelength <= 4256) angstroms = 1.05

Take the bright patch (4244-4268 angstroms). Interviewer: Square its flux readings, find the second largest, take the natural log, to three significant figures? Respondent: 4.51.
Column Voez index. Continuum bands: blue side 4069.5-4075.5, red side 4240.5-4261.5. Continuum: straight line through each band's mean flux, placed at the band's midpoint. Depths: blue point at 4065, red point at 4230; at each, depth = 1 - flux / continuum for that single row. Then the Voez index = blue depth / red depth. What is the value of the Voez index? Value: -1.3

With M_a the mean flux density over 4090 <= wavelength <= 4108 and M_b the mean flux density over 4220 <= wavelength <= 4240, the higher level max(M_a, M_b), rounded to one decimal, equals 8.7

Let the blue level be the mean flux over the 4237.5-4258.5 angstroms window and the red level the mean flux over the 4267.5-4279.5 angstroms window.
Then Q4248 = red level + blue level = 17.4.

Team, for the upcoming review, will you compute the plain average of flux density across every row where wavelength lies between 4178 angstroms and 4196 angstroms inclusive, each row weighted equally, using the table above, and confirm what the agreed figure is 9.4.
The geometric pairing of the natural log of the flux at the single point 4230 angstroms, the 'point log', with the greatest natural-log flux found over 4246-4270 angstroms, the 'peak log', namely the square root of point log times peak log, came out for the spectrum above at 2.25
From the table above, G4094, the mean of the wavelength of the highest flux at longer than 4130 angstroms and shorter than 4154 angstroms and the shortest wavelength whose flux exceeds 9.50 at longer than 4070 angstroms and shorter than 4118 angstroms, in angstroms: 4111.5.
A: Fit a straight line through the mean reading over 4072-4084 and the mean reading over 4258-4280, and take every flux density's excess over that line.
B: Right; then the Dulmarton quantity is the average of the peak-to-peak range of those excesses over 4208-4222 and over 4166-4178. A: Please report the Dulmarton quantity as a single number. 0.88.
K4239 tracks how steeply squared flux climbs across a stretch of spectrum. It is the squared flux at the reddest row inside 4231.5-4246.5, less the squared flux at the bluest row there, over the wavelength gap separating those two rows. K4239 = 0.2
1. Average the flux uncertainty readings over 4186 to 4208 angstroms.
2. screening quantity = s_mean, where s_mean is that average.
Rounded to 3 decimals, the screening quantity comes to 0.150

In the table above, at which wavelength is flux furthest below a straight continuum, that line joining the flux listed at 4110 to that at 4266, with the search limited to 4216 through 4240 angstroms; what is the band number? 4227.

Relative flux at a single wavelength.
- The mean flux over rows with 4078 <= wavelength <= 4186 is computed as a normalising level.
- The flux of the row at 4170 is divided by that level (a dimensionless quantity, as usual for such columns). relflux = 1.05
